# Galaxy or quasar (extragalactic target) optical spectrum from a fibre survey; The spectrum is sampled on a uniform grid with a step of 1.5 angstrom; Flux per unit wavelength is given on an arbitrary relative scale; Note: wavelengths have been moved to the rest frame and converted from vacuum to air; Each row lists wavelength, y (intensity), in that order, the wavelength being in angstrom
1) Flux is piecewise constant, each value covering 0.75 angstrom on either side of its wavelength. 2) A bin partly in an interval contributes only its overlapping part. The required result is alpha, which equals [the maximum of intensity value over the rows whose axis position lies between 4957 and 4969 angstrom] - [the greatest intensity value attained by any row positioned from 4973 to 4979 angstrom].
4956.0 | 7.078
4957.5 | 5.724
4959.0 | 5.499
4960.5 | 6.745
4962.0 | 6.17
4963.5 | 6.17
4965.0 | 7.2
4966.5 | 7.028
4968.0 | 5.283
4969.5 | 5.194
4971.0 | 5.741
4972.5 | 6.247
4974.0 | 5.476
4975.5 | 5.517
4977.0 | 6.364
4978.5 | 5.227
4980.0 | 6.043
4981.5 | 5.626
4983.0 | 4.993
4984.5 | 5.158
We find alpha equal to 0.8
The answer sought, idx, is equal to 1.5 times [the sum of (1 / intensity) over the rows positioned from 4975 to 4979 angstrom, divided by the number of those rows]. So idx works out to 0.265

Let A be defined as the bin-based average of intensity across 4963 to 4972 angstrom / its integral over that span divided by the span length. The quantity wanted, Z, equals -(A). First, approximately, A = 6.10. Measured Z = -6.1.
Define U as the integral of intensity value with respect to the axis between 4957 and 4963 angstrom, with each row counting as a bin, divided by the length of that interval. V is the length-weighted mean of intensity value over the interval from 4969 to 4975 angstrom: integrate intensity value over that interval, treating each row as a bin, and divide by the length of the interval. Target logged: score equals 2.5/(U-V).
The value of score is 7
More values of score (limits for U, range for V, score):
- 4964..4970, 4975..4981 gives 6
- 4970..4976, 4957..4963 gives -8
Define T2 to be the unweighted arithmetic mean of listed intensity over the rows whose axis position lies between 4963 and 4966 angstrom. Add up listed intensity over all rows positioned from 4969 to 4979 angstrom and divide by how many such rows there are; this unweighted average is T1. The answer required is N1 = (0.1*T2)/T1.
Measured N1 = 0.118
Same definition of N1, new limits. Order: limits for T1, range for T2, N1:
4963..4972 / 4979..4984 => 0.091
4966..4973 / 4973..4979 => 0.096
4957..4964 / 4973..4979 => 0.093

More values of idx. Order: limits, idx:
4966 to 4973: 0.258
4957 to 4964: 0.249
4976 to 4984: 0.268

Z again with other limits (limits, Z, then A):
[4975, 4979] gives -5.7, 5.74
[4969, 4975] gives -5.7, 5.68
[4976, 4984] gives -5.6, 5.63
